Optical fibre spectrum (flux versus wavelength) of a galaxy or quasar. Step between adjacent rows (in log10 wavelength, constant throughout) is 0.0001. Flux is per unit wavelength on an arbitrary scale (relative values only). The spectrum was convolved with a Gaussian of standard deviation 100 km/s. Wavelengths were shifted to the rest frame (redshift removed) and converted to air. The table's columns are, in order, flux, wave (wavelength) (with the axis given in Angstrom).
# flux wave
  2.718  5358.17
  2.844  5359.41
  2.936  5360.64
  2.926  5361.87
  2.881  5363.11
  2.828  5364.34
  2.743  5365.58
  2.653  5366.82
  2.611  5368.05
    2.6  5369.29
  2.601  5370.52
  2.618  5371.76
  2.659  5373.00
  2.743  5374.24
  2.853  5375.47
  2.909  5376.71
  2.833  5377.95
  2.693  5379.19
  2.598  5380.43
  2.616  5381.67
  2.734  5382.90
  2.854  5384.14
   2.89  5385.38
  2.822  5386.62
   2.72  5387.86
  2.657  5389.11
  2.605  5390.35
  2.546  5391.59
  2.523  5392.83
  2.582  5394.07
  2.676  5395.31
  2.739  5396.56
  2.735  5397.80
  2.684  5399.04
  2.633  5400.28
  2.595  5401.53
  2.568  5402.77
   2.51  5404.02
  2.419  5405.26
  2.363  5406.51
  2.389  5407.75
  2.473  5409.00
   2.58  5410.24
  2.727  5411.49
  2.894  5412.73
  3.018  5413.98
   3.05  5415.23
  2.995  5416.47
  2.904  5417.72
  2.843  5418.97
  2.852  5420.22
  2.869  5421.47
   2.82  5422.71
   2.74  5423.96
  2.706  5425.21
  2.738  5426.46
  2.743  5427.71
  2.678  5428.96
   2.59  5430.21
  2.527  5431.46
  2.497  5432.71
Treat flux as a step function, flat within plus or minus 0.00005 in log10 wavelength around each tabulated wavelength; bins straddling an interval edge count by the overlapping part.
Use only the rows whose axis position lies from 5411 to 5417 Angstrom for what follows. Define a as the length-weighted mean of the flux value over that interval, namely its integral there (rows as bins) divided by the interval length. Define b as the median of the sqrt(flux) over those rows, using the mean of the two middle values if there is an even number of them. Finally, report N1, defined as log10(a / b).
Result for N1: 0.231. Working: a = 2.94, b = 1.73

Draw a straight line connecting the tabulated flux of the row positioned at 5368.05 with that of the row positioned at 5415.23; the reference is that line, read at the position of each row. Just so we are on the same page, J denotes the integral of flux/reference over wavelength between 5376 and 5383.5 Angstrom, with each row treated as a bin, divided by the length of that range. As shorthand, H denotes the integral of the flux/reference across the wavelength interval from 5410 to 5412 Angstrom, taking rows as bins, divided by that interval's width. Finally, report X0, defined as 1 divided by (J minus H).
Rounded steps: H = 0.88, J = 1.00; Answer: 8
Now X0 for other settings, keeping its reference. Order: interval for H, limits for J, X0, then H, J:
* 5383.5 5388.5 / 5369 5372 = -43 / 1.01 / 0.99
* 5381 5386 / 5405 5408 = -5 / 1.01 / 0.80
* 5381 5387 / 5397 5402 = -11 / 1.01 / 0.92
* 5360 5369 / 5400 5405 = -5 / 1.08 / 0.87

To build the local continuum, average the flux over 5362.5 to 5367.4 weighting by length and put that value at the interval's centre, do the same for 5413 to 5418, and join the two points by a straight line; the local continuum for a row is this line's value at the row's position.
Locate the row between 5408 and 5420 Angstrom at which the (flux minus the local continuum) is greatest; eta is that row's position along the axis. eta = 5415.23 Angstrom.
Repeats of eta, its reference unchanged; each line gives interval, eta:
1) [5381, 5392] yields 5385.38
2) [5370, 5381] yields 5376.71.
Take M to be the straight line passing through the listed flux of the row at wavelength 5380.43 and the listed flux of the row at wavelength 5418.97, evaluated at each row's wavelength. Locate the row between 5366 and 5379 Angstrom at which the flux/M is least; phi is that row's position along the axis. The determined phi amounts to 5370.52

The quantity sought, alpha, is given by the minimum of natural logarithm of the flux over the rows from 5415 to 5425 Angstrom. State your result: 1.01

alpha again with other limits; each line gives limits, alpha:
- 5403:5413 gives 0.86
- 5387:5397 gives 0.93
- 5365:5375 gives 0.96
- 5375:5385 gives 0.95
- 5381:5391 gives 0.96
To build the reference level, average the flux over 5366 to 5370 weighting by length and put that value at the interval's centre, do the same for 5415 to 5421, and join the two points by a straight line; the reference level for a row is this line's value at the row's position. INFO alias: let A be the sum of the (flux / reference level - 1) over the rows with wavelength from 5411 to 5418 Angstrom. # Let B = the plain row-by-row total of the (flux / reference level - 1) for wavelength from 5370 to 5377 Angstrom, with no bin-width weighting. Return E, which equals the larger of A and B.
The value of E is 0.15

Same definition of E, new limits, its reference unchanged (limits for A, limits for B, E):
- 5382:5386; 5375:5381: 0.17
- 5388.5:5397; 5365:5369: 0.05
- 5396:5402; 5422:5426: -0.20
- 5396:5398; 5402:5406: -0.04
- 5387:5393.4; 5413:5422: 0.04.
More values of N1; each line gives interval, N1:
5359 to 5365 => 0.230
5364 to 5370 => 0.216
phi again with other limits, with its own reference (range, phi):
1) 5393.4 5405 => 5404.02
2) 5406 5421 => 5406.51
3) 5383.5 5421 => 5406.51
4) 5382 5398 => 5392.83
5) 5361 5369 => 5368.05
